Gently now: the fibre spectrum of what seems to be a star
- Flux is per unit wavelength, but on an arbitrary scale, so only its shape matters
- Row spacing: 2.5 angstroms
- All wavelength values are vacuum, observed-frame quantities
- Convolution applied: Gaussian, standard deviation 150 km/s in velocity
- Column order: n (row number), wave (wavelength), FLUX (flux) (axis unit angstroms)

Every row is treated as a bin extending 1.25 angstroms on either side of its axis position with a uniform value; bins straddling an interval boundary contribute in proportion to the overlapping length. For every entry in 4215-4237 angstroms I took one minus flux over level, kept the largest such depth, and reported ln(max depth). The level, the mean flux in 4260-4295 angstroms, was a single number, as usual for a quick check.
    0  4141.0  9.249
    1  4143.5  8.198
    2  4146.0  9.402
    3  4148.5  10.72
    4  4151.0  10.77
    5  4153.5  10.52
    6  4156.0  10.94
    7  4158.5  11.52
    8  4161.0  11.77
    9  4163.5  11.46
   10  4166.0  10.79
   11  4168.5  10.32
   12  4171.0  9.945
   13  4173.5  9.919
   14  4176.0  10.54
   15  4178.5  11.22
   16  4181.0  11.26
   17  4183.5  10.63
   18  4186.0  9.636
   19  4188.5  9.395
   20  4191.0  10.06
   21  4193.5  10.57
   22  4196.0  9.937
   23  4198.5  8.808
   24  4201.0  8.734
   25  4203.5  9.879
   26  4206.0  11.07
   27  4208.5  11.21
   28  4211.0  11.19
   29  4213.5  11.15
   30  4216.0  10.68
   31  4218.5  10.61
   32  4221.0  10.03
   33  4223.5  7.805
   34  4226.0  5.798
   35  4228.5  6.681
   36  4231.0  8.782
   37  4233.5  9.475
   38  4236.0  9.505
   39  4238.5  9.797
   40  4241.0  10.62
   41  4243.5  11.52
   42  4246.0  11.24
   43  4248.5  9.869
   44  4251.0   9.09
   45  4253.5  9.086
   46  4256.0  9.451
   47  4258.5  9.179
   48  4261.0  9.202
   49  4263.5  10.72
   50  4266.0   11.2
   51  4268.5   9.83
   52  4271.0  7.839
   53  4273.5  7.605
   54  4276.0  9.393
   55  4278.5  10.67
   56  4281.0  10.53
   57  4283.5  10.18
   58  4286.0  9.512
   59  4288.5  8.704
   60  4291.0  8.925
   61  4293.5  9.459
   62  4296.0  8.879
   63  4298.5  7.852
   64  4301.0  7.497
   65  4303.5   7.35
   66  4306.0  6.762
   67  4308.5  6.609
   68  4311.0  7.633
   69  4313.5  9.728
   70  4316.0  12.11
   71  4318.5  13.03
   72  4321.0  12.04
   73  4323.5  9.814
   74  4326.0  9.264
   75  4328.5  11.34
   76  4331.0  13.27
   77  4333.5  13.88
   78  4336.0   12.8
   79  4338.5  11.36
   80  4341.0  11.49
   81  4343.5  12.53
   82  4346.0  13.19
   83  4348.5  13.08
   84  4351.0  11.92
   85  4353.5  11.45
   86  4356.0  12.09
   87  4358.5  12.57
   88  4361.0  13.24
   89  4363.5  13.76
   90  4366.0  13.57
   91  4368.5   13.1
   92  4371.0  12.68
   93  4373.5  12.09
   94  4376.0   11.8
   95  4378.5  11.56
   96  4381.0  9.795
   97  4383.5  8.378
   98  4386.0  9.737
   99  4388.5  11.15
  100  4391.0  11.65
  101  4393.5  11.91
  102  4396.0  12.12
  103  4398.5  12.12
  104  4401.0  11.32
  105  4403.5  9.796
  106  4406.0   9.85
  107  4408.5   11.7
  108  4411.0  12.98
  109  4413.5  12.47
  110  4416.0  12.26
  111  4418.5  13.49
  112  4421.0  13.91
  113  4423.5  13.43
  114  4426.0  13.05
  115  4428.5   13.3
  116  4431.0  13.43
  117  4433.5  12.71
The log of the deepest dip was -0.9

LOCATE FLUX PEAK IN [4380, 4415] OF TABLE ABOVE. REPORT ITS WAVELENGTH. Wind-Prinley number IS 4411.0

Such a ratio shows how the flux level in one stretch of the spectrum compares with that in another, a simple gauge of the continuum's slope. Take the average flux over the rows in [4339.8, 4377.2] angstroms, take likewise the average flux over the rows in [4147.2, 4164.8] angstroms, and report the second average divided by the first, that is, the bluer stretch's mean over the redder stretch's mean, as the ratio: 0.88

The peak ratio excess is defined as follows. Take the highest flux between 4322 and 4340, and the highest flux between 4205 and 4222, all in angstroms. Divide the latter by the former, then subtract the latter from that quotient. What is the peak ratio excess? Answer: -10.4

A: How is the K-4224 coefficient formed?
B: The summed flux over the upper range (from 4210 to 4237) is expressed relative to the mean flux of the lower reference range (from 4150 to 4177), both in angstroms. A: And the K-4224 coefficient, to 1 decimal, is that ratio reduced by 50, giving -40.6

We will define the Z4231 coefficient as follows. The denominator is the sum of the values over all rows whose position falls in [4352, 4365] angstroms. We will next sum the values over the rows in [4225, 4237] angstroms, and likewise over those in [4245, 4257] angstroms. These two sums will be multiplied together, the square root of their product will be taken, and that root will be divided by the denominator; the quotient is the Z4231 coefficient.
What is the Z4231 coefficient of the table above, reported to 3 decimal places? 0.702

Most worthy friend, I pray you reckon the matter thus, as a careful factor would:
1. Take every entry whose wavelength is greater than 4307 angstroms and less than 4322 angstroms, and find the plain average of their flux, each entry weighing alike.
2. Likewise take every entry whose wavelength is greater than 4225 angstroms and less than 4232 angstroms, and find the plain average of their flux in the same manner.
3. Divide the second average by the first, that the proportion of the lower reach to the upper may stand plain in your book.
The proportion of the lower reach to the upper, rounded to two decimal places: 0.70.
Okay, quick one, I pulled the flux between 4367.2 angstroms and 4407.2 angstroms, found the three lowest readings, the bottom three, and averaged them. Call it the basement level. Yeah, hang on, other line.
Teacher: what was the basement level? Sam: 9.3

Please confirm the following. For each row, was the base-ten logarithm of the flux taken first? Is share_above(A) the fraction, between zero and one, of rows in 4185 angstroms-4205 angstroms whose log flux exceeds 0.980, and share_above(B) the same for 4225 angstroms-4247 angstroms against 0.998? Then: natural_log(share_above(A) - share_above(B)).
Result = -1.23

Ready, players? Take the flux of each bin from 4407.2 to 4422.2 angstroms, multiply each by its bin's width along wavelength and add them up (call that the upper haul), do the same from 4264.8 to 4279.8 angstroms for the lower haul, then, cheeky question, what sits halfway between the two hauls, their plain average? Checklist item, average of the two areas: 167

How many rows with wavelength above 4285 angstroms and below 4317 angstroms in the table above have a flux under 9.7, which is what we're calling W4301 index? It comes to 11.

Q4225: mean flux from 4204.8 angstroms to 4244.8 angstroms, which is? 9.7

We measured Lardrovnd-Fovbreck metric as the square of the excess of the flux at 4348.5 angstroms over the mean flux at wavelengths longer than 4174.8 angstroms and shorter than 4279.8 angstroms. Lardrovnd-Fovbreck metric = 11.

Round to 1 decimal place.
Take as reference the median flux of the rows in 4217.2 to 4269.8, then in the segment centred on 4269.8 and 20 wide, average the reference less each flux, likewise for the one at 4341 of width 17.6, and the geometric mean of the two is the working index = 0.4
